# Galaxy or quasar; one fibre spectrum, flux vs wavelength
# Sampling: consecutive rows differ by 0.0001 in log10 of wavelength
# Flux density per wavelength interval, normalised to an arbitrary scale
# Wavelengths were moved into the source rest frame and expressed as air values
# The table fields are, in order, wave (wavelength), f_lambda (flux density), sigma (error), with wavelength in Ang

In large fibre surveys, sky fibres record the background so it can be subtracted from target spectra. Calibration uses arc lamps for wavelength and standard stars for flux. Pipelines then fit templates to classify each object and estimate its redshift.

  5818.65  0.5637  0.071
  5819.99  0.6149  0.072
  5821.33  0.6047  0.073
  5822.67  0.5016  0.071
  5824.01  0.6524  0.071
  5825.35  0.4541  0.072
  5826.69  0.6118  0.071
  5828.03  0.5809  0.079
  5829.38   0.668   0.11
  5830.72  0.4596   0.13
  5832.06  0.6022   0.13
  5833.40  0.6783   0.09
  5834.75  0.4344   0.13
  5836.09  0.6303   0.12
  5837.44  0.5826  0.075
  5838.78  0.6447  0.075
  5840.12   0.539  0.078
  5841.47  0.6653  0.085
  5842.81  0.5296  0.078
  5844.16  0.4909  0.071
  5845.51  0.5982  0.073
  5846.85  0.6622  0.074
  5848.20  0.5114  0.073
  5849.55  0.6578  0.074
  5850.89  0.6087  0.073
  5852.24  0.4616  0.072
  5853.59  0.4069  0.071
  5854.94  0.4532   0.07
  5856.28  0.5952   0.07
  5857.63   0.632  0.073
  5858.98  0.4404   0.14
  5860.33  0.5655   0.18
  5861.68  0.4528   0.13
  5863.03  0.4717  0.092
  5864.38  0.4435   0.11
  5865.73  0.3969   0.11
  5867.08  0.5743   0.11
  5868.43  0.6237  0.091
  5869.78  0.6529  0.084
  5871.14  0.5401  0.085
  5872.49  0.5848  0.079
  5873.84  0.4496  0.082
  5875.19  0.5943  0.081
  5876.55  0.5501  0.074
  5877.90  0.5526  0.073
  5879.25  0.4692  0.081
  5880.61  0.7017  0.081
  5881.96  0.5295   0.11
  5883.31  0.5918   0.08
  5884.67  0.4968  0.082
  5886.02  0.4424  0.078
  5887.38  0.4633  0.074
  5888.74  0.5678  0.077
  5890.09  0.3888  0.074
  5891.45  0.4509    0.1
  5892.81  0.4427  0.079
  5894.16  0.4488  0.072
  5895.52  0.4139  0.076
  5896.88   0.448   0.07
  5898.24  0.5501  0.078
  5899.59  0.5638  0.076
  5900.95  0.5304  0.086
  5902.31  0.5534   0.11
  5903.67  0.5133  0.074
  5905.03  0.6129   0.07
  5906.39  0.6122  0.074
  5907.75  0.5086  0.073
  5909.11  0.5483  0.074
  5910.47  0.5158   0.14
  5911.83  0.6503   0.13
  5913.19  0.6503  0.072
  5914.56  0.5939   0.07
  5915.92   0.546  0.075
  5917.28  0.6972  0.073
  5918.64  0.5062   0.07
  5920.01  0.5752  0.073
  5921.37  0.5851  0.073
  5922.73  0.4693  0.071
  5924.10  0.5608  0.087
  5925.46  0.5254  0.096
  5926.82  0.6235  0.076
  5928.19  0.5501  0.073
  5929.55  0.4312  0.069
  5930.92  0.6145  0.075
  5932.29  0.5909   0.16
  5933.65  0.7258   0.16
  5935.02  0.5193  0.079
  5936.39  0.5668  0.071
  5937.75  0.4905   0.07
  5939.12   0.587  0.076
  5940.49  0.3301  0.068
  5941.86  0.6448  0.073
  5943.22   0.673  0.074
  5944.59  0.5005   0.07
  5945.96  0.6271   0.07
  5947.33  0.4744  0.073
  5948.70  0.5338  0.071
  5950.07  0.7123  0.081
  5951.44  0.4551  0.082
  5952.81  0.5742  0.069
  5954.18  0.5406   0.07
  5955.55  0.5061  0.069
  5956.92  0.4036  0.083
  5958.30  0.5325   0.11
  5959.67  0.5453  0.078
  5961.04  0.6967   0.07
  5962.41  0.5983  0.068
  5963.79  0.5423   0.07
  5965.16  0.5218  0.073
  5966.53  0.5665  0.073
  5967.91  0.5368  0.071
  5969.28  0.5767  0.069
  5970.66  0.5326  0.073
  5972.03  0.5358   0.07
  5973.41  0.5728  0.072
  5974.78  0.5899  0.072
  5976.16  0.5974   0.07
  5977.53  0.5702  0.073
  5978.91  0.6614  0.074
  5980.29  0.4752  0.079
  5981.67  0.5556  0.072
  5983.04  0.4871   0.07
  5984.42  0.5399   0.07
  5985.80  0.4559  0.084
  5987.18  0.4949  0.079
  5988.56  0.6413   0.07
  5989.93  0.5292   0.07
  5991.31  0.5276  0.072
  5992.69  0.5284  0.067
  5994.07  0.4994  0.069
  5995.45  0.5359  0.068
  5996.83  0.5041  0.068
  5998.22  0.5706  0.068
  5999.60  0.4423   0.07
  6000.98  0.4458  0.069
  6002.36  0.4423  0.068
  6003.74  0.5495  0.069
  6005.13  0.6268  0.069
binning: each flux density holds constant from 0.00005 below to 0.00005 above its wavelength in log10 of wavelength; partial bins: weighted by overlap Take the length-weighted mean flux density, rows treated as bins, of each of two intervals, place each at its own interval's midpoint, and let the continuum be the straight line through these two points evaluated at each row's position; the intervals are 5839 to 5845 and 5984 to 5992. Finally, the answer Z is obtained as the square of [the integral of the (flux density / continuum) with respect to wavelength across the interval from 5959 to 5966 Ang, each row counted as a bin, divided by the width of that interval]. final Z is 1.17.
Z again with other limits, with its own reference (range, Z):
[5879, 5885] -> 1.05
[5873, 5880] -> 0.90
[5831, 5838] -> 1.05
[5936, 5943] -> 0.97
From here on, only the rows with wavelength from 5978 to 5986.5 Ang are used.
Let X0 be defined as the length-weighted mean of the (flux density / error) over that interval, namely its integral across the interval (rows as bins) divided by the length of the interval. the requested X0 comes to 7.1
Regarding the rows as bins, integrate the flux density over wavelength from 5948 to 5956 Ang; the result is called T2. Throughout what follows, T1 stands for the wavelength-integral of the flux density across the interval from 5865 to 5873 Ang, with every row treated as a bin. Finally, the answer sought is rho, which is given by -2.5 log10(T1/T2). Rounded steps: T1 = 4.49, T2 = 4.44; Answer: -0.01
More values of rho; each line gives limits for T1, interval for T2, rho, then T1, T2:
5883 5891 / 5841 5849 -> 0.18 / 3.89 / 4.60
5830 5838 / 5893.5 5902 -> -0.08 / 4.52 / 4.21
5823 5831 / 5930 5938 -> 0.02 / 4.59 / 4.68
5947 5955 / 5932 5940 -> 0.04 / 4.41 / 4.59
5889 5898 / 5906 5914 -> 0.16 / 4.00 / 4.64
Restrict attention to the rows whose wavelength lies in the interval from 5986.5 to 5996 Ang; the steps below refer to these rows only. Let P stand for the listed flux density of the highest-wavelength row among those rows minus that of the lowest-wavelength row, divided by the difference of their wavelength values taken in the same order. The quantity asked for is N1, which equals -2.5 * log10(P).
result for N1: 5.8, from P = 0.005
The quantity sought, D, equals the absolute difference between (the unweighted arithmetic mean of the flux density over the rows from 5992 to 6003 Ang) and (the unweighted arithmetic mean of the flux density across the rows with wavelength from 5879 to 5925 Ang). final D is 0.039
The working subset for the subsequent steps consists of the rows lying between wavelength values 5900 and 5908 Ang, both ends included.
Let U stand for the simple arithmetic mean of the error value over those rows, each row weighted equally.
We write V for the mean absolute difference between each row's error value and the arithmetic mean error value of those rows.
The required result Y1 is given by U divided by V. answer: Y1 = 7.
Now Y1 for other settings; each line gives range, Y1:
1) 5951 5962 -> 8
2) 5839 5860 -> 9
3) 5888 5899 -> 14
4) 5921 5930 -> 10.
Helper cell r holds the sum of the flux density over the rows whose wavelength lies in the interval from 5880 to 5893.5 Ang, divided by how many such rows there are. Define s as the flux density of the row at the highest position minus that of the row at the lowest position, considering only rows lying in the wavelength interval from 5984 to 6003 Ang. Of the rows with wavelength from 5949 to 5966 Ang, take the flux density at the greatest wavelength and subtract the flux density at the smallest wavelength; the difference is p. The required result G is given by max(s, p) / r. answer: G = -0.19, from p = -0.19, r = 0.51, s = -0.10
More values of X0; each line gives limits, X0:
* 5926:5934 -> 6.5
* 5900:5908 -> 7.0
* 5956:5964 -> 7.2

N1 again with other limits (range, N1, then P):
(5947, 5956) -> 6.0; 0.004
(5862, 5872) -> 5.2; 0.008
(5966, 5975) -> 6.4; 0.003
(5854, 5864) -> 6.6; 0.002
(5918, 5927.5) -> 4.6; 0.014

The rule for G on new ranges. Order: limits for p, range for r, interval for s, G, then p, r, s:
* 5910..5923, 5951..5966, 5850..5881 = 0.17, -0.05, 0.54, 0.09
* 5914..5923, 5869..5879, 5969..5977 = 0.04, -0.12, 0.56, 0.02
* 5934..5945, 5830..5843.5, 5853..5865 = 0.06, -0.02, 0.58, 0.04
